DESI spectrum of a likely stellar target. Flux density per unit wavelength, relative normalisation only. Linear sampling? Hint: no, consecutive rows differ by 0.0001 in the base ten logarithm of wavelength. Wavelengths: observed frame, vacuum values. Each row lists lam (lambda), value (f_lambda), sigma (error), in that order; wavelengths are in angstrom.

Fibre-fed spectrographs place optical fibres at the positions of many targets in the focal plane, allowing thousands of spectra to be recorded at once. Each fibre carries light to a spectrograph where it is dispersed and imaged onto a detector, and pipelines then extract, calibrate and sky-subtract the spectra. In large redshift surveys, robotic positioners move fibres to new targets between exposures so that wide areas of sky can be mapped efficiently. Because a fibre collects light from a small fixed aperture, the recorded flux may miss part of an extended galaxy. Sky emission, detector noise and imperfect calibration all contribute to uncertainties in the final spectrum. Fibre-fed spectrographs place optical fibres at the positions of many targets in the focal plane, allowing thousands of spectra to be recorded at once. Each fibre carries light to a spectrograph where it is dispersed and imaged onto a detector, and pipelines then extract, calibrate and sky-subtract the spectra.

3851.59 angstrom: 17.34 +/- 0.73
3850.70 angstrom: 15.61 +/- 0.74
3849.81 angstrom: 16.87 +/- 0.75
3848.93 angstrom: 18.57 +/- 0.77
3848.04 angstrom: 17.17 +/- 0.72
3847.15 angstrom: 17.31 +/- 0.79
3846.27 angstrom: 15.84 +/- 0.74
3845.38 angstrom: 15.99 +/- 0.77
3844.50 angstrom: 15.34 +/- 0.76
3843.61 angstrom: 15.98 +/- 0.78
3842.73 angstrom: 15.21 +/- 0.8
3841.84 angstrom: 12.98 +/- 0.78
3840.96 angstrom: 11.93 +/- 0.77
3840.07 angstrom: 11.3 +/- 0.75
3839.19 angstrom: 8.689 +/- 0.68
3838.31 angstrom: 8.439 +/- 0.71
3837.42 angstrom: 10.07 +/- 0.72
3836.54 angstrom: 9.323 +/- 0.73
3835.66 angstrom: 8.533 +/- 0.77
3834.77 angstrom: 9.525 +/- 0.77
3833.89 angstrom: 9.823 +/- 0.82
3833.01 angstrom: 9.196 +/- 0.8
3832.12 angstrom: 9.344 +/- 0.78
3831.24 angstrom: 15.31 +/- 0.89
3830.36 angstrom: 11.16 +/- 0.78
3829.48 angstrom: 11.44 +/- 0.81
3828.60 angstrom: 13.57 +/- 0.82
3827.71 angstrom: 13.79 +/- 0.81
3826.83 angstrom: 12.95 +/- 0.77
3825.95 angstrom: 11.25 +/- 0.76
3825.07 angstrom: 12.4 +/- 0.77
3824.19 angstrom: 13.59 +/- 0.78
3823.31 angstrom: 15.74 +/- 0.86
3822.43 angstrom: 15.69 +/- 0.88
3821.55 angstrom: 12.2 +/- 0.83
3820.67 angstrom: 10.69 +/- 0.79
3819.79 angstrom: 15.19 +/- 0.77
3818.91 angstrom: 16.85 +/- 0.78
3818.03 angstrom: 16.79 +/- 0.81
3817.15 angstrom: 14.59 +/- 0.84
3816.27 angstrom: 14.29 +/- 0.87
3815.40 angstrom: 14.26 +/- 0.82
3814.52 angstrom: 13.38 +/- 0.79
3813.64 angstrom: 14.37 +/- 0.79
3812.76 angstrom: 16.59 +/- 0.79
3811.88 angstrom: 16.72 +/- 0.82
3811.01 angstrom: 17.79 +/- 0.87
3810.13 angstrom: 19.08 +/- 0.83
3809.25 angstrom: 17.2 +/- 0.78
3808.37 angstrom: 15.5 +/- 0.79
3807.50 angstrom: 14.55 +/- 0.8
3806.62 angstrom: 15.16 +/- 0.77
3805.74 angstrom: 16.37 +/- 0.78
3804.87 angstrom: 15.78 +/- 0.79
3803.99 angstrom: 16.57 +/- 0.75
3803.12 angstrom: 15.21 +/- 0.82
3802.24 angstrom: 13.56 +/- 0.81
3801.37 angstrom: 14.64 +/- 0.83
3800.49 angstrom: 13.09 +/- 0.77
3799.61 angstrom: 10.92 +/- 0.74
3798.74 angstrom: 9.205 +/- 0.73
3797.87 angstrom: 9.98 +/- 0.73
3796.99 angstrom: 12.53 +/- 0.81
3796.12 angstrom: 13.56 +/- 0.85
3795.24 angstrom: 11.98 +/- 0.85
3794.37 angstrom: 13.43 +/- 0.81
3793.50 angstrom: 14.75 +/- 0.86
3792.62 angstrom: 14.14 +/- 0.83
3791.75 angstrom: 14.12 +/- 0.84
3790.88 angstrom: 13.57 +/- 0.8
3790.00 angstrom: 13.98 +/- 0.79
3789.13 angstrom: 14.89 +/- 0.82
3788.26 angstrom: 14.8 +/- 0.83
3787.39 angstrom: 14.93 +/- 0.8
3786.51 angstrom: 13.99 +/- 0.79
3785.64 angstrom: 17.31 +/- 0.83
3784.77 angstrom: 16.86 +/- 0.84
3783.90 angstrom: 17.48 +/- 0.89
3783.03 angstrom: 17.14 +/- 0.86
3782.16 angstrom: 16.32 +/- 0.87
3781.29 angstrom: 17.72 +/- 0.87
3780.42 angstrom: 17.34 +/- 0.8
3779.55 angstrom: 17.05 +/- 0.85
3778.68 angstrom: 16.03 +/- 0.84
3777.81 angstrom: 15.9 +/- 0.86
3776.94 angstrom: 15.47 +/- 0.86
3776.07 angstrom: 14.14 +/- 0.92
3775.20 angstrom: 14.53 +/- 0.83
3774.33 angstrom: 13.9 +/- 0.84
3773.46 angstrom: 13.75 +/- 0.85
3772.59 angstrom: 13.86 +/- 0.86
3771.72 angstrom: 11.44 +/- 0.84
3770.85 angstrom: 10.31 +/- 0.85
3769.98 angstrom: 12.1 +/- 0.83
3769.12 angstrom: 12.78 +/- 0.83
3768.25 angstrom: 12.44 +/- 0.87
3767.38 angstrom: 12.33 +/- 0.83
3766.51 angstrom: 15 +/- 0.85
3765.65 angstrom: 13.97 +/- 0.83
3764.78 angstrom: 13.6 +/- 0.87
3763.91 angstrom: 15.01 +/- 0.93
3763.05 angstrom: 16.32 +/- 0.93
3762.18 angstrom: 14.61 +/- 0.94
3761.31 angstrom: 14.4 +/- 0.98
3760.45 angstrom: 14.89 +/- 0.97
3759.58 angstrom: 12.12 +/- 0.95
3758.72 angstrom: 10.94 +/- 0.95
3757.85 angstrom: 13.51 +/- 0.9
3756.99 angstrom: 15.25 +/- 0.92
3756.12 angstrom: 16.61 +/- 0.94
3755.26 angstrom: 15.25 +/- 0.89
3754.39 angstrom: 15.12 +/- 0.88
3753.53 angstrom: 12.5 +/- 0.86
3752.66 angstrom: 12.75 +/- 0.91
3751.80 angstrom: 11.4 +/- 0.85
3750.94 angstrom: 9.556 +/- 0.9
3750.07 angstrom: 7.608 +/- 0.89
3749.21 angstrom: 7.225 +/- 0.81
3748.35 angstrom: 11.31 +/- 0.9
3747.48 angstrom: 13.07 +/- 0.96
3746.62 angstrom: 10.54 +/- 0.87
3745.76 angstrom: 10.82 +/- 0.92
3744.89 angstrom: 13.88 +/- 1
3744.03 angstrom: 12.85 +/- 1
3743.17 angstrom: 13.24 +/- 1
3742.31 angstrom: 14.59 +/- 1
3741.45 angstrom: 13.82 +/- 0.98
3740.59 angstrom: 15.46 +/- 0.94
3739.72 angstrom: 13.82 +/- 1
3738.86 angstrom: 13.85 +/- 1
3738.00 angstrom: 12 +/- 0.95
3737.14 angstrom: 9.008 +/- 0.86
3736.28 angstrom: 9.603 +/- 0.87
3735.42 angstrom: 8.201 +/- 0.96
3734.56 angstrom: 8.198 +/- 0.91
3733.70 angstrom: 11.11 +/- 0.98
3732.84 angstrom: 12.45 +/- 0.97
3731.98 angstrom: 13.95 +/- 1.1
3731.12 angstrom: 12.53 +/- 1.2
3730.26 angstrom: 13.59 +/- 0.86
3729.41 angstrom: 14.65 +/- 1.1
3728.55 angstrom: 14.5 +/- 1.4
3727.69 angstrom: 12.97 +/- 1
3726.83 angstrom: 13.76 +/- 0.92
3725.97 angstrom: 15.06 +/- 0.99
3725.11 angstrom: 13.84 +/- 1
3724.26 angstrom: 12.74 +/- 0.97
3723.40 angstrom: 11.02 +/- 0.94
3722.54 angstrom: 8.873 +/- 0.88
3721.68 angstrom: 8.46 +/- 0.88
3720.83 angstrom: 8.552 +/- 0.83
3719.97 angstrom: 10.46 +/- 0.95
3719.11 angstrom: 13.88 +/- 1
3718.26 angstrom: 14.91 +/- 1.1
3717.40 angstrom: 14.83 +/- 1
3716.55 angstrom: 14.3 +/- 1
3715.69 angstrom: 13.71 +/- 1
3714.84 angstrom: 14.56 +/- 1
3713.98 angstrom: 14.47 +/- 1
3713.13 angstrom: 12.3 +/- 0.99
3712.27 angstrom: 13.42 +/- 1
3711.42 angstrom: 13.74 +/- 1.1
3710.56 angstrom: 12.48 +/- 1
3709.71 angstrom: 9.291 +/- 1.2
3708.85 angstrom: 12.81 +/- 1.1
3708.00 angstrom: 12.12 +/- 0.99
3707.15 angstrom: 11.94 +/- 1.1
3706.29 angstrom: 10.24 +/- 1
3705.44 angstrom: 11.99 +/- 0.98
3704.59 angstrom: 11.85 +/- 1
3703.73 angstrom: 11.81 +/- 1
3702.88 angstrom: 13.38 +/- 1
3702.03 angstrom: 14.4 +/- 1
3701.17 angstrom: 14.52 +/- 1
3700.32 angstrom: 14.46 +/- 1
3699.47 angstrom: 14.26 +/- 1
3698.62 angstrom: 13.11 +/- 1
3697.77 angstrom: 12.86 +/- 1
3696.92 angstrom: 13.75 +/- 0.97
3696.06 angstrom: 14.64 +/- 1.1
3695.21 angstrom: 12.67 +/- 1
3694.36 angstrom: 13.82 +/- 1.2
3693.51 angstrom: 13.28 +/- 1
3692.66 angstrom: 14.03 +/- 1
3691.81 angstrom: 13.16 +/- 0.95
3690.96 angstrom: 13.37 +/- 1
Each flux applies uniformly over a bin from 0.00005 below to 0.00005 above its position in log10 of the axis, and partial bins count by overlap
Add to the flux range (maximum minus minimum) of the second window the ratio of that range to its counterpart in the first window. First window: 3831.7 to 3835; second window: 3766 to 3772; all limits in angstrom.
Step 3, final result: 12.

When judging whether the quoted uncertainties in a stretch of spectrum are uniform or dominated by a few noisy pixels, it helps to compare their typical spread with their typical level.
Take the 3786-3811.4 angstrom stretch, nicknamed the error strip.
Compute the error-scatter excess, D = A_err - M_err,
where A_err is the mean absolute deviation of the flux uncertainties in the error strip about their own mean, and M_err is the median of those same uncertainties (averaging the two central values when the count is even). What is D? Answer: -0.771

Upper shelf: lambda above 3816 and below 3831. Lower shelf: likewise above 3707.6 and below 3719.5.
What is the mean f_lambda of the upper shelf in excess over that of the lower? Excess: 0.3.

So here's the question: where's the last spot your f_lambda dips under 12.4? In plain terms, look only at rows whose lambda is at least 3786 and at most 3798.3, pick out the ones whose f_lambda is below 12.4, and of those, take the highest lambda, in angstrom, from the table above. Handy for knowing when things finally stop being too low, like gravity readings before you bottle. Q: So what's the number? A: 3797.87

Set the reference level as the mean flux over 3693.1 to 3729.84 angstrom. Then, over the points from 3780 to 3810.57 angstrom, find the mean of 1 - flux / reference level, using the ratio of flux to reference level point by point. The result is -0.15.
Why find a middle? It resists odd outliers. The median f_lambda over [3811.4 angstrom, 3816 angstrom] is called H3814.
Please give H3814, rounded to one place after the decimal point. 14.4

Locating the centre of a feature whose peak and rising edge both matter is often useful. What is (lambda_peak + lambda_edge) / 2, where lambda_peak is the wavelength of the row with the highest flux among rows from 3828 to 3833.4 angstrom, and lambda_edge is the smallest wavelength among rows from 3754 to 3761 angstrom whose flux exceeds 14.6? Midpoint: 3792.8 angstrom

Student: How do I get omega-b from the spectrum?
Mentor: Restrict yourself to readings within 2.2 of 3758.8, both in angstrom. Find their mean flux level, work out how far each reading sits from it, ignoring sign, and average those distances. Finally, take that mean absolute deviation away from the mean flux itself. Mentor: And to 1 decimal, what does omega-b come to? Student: 11.9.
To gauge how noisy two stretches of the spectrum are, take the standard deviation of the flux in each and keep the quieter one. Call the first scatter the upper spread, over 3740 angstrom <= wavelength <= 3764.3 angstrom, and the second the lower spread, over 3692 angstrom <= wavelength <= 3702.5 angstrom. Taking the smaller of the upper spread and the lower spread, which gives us 0.7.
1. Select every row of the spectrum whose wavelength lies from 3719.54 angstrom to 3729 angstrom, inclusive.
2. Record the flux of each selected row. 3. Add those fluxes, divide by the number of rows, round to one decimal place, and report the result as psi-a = 11.8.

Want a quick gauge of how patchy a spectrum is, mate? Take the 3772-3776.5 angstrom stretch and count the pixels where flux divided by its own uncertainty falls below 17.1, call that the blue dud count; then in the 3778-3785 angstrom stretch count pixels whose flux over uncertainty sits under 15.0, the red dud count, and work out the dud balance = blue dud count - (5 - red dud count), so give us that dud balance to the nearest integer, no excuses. -1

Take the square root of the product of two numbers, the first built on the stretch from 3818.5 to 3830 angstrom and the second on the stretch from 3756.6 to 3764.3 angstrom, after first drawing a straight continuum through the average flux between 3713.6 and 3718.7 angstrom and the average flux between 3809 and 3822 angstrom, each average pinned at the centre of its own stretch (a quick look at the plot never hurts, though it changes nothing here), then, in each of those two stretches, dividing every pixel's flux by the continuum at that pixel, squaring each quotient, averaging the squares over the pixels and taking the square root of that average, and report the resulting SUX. 0.92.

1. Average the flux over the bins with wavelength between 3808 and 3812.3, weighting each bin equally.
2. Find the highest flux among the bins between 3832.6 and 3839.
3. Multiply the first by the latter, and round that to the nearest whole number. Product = 174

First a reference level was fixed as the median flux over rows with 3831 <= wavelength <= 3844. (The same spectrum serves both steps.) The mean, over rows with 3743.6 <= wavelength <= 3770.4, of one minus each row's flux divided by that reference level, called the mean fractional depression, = -0.31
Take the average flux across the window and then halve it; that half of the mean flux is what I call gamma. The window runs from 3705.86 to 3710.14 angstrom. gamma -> 5.6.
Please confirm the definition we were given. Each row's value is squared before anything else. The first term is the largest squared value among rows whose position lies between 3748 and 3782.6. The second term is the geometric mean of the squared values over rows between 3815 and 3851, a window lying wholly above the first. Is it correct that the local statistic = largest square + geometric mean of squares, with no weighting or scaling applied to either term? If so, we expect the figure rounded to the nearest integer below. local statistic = 482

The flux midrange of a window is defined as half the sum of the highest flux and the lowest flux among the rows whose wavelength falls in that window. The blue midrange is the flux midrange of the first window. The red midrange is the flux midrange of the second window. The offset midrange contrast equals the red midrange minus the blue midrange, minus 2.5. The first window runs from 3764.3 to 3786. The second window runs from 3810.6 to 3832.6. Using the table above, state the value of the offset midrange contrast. -2.9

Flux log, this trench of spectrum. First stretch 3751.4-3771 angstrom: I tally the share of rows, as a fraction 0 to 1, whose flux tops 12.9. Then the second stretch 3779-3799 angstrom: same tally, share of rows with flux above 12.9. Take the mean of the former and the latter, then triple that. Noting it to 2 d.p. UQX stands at 2.09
